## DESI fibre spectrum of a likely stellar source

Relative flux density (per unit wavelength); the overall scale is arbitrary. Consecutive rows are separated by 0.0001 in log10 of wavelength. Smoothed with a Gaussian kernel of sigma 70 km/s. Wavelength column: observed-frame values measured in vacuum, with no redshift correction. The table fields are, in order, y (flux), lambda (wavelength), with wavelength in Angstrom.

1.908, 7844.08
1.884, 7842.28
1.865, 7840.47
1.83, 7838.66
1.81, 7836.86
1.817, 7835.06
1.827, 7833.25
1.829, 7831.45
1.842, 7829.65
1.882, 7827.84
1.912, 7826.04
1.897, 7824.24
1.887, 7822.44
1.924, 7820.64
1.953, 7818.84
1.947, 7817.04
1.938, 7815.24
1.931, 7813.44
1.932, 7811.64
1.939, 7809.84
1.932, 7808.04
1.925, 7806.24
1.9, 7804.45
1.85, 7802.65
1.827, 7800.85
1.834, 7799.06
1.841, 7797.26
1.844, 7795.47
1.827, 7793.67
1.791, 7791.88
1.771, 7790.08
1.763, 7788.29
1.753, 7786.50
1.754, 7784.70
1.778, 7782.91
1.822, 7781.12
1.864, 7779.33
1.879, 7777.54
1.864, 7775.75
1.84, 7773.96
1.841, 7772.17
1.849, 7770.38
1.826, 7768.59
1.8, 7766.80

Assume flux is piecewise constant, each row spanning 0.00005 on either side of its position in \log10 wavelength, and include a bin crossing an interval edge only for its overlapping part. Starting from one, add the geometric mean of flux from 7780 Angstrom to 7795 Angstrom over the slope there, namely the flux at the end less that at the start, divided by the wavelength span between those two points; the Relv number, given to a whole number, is 4474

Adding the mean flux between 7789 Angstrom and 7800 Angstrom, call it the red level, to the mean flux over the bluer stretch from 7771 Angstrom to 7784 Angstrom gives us 3.66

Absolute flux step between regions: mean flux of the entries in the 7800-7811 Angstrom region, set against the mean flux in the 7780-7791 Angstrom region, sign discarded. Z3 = 0.12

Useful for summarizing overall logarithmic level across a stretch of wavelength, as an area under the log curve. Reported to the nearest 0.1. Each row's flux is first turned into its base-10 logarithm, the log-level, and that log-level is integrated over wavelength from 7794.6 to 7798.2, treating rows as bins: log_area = 1.0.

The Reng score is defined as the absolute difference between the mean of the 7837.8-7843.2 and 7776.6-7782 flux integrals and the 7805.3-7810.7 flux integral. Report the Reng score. 0.4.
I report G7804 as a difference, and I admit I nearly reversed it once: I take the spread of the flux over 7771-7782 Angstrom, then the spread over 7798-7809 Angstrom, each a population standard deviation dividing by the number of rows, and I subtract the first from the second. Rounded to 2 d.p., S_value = 0.02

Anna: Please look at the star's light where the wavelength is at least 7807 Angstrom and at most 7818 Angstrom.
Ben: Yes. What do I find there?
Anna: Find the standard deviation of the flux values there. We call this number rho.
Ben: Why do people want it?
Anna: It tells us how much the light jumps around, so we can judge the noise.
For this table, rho 0.006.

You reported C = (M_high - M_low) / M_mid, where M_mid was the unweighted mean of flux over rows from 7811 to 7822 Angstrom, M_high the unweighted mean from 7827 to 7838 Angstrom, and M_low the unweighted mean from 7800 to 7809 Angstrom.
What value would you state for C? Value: -0.03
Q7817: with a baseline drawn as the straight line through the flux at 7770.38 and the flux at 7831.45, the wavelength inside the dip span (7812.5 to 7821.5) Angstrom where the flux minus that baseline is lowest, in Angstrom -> 7820.64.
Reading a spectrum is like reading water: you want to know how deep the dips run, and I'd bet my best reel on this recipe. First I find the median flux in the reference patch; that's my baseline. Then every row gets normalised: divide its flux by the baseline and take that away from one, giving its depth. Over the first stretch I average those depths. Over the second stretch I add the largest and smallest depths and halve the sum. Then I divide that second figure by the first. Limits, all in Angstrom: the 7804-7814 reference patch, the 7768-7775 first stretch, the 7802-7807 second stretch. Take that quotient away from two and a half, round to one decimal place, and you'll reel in 2.0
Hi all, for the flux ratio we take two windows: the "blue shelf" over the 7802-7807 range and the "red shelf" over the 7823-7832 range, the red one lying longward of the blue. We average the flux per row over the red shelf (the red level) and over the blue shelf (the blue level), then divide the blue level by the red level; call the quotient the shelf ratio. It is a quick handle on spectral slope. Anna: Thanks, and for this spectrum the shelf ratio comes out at 1.010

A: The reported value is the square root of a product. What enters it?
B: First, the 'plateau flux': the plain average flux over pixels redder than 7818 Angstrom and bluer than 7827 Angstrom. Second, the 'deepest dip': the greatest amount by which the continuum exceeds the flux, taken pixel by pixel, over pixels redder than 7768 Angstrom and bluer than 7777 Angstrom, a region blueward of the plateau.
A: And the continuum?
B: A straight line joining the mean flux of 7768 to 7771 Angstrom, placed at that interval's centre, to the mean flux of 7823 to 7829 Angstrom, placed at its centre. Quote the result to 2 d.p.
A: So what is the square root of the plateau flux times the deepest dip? 0.14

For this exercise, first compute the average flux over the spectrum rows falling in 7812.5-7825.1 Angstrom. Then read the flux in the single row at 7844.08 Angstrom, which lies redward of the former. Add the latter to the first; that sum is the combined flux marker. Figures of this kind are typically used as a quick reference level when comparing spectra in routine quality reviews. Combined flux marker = 3.83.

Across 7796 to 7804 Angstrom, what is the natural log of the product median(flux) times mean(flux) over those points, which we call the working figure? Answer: 1.22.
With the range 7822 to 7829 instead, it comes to 1.28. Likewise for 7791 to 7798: 1.21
